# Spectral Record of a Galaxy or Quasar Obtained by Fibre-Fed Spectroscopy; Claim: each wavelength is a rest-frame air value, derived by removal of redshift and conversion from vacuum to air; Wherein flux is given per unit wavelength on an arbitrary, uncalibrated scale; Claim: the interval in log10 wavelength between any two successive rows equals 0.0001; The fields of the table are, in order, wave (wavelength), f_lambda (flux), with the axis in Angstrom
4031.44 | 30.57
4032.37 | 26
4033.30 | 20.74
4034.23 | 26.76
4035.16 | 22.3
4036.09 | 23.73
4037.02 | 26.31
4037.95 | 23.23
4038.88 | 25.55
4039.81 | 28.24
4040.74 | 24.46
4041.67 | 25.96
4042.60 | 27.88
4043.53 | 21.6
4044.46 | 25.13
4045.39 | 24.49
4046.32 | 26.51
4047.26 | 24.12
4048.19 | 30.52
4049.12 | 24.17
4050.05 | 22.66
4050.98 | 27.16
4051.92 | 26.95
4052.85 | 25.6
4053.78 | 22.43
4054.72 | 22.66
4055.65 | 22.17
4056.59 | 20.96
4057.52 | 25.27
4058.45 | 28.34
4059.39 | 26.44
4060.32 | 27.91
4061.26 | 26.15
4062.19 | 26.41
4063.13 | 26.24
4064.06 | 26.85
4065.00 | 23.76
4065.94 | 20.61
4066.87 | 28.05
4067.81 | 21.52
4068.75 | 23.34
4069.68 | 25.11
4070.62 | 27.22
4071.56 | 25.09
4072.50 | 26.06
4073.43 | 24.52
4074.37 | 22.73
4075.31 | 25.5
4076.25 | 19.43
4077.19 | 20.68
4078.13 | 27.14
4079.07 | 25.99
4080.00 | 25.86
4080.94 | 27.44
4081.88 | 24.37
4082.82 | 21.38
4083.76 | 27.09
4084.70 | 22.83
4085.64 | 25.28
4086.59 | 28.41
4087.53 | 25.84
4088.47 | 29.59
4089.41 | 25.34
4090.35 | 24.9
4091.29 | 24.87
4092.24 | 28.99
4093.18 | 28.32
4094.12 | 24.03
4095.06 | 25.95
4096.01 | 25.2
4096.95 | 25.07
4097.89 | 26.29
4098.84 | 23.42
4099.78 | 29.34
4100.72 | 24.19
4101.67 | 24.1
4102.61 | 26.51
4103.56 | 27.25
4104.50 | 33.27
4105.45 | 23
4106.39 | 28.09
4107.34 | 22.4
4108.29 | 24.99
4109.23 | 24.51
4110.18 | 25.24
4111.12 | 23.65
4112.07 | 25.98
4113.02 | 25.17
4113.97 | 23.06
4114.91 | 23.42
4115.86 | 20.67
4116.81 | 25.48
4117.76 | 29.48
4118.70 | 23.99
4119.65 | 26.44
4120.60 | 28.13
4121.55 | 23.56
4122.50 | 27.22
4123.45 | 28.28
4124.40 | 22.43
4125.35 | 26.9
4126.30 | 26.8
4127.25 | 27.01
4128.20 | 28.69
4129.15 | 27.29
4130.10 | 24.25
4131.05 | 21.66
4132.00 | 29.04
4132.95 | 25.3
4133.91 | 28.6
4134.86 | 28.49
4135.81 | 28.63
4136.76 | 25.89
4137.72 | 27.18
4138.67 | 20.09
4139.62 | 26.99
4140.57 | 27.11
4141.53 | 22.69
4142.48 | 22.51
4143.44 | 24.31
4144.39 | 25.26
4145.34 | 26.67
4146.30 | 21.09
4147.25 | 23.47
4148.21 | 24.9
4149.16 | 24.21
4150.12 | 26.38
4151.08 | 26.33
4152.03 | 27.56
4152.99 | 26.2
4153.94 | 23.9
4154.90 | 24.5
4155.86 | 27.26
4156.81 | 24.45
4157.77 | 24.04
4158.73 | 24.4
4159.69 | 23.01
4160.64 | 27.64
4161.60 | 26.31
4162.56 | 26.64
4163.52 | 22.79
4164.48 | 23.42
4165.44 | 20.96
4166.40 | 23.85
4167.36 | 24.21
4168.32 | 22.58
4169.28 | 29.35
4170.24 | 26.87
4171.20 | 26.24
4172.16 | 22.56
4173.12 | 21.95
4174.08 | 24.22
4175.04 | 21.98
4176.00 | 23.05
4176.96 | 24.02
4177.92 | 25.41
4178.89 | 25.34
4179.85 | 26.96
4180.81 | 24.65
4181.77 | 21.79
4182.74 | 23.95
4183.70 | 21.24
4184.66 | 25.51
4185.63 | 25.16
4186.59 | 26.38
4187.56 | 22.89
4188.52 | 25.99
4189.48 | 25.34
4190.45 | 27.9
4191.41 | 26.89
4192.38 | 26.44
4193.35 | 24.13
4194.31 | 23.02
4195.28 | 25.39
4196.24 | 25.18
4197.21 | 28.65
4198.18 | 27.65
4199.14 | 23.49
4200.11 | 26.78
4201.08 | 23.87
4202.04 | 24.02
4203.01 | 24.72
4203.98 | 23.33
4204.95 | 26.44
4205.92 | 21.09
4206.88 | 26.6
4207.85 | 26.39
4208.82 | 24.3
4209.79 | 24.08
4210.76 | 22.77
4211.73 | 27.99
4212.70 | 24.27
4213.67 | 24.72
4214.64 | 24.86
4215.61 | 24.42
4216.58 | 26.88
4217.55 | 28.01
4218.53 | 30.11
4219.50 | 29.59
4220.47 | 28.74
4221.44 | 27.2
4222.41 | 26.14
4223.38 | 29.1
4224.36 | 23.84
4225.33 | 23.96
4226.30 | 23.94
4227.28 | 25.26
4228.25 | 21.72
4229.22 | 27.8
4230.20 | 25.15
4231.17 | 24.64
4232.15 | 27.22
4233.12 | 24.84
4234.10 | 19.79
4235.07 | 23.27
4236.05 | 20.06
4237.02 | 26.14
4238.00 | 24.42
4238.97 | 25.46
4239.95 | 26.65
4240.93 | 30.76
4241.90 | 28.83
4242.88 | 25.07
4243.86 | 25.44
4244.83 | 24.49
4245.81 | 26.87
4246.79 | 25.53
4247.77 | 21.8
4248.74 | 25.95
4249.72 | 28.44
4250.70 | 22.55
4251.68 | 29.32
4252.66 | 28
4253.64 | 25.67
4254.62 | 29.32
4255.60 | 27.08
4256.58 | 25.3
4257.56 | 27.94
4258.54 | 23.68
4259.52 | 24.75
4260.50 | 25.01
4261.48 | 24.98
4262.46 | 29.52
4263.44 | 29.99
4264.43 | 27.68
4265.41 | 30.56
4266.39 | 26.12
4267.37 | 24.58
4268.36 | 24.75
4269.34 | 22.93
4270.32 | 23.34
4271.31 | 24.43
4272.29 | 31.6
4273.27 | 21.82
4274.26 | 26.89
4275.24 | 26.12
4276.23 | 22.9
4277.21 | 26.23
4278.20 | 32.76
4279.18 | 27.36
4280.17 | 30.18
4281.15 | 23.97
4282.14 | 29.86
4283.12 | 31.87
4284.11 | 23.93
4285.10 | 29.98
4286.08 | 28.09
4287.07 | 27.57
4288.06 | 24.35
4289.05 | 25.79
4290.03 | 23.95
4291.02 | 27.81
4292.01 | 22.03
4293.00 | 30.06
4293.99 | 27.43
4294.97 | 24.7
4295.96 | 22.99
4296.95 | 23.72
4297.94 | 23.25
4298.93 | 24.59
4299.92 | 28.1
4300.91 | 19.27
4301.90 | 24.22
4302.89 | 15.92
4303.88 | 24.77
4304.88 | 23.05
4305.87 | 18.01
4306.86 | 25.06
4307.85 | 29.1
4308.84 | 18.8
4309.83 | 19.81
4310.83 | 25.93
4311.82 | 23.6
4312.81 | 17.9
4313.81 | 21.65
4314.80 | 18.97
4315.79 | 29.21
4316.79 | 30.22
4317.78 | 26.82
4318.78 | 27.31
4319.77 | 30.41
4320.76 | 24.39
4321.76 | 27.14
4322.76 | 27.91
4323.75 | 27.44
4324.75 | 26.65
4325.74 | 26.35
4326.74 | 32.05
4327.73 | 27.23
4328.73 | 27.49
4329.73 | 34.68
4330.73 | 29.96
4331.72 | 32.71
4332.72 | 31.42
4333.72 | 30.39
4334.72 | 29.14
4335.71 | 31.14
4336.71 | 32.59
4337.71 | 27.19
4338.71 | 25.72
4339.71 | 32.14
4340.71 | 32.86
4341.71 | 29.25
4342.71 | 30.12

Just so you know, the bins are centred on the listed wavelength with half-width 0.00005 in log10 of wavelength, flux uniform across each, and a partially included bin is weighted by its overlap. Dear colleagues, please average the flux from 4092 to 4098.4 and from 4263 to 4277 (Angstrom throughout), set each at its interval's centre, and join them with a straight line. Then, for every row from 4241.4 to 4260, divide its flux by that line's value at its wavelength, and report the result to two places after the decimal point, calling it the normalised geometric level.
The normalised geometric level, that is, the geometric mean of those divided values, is 1.00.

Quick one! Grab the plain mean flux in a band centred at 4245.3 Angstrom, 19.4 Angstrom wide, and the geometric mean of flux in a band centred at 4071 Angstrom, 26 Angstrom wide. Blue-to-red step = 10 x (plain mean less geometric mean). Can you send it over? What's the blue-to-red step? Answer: 11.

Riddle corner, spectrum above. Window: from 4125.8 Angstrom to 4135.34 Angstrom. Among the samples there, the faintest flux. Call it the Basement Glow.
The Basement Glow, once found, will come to 21.66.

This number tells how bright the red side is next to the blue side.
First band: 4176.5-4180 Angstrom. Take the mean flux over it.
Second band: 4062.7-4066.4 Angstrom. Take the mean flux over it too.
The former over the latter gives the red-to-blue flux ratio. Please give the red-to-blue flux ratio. 1.04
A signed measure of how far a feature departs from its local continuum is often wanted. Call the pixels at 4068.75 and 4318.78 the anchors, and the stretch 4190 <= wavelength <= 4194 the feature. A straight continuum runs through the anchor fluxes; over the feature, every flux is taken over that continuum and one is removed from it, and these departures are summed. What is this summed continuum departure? 0.17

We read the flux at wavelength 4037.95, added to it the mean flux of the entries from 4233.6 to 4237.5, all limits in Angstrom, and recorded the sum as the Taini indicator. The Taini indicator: 46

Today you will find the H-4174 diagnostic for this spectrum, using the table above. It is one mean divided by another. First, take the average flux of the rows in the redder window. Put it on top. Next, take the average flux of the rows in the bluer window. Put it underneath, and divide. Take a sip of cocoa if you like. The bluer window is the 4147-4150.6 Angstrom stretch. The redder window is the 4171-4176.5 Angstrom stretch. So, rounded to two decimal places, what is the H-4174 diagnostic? 0.94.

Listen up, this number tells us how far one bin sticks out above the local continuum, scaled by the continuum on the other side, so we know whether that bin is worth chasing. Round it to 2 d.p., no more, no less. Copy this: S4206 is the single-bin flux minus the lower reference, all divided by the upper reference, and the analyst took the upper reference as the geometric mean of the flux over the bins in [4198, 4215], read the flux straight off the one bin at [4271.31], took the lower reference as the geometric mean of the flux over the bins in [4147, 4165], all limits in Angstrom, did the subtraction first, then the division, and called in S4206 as -0.03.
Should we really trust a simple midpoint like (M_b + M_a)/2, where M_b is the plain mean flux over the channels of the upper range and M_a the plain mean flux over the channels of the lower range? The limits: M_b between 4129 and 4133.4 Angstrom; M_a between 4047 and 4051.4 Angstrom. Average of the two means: 25.6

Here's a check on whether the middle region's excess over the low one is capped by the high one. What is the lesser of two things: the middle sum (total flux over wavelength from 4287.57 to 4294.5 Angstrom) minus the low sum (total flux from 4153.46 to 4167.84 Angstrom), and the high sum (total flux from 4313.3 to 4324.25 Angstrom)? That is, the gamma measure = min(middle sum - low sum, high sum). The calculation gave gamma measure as -186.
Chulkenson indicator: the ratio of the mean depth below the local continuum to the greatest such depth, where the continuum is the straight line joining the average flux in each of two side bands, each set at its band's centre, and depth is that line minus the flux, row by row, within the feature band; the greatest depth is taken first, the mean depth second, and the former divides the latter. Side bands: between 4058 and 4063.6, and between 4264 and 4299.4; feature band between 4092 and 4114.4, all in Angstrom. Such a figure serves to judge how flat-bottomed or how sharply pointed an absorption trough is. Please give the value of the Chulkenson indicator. 0.24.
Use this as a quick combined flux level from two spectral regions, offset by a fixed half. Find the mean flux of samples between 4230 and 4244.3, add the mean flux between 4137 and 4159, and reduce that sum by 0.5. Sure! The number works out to 49.5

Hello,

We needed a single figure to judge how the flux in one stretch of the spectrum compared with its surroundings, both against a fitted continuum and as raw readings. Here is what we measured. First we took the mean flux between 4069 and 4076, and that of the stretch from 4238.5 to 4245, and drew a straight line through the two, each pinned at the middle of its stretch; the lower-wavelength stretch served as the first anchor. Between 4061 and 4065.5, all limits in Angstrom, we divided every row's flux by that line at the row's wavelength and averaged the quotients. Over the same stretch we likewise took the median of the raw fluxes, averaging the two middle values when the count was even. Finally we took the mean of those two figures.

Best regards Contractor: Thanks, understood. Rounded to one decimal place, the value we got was 13.6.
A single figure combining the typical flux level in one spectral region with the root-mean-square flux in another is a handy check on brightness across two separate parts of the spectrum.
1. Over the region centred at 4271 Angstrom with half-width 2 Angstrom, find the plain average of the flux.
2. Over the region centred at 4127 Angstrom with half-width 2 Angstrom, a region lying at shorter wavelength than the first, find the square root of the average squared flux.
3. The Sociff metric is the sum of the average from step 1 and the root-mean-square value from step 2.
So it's 52.9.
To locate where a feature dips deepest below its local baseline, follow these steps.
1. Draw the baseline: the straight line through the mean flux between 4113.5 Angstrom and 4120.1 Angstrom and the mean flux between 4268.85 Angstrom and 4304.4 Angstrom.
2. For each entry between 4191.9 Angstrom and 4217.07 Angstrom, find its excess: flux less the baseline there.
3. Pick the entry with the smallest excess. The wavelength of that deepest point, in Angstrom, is 4205.92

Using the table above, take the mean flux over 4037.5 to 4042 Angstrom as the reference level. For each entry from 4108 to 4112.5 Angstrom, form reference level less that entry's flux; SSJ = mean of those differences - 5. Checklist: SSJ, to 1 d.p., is -4.4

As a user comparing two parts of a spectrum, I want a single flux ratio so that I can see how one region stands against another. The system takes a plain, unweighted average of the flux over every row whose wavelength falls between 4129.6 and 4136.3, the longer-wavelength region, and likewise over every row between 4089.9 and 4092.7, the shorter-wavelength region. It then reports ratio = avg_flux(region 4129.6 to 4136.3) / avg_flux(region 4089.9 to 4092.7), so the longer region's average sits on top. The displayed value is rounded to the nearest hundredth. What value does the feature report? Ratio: 1.01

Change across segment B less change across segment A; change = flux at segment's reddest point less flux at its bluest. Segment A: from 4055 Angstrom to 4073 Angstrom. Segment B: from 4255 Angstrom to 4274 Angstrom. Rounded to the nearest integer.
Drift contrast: -9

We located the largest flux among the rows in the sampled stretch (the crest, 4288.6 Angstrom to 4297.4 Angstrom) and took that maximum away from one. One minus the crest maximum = -29.1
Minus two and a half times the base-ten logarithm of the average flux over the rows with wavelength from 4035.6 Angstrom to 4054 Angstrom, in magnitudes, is -3.51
